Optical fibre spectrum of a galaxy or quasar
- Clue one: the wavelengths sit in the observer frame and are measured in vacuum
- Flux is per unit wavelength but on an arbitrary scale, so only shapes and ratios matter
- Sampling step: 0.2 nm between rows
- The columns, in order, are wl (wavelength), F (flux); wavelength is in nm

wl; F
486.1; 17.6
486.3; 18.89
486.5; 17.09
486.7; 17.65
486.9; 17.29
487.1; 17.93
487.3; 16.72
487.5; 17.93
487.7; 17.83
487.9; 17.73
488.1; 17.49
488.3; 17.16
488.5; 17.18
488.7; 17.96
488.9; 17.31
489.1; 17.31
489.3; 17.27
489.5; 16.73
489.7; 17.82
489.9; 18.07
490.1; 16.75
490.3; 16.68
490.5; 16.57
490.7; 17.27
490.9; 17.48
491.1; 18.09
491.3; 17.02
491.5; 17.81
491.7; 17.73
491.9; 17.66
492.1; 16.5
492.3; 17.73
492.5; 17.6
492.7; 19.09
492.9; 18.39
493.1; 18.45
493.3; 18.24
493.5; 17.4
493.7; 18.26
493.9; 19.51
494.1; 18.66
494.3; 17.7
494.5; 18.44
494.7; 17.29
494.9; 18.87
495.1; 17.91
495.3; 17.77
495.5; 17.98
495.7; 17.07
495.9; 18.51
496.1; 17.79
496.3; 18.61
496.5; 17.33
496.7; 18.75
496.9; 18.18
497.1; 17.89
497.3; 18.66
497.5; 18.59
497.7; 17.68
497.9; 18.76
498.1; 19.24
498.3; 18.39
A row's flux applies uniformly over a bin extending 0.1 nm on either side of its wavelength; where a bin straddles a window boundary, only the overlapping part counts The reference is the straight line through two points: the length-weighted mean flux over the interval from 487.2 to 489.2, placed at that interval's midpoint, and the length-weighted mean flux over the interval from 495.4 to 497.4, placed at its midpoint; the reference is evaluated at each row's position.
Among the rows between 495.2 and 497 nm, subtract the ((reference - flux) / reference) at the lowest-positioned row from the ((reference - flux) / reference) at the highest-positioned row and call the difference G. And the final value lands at -0.02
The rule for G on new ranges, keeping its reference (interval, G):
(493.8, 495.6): 0.09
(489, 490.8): 0.01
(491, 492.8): -0.05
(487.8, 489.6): 0.06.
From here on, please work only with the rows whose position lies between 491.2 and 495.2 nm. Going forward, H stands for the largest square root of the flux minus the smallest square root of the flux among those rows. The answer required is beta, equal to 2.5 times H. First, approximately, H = 0.355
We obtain 0.89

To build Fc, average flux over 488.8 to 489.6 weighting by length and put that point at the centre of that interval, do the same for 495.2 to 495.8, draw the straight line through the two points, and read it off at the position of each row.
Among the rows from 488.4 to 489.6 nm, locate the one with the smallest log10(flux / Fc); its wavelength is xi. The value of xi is 489.5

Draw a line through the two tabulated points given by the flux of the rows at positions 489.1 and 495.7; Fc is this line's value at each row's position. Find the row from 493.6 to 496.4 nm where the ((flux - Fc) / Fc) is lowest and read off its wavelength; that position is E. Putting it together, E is 495.7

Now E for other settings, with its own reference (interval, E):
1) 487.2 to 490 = 487.3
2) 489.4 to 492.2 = 492.1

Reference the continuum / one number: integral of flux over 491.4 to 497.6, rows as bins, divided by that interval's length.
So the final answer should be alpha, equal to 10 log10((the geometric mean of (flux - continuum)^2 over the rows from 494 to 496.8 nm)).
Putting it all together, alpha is -7.3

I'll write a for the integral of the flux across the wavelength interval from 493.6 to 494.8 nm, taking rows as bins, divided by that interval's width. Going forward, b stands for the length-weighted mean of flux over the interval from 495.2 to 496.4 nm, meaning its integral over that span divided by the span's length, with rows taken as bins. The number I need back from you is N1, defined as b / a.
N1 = 0.98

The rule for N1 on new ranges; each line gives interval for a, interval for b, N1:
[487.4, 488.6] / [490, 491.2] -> 0.98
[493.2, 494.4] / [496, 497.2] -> 0.99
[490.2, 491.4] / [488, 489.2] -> 1.01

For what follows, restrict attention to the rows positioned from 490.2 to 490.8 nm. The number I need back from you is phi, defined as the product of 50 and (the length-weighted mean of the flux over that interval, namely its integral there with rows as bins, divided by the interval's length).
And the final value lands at 842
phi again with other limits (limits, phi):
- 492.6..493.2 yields 932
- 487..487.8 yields 880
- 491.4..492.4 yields 874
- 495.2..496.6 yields 893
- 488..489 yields 871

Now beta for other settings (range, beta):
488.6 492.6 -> 0.48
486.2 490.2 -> 0.64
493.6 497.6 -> 0.71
